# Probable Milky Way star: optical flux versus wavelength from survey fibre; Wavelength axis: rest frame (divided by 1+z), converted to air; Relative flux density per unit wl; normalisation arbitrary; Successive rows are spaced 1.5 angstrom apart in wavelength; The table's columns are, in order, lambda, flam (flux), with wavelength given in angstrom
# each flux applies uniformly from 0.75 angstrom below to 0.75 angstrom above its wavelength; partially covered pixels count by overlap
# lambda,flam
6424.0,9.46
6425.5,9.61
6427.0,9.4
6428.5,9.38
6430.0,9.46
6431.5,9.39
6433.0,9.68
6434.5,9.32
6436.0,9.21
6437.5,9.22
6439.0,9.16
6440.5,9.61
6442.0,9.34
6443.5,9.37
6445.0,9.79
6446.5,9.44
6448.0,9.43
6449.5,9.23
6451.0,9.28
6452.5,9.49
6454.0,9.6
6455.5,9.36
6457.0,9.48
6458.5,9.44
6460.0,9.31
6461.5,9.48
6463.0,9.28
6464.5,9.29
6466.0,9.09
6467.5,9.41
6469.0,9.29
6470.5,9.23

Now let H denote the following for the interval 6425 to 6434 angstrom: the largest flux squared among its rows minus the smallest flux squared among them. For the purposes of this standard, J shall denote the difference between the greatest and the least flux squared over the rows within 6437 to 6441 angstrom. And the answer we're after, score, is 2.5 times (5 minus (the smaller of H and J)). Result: -1.8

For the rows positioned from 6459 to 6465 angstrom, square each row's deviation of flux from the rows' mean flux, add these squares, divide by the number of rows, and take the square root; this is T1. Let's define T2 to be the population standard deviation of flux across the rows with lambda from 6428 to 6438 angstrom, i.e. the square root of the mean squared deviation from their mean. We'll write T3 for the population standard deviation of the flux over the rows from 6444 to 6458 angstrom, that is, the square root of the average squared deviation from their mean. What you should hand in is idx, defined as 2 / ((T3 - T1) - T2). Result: -28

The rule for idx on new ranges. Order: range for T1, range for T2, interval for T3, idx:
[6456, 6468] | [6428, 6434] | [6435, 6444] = -21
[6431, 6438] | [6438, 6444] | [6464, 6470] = -9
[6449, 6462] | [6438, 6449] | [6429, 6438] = -14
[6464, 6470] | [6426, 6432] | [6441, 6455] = 128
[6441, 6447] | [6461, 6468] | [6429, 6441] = -15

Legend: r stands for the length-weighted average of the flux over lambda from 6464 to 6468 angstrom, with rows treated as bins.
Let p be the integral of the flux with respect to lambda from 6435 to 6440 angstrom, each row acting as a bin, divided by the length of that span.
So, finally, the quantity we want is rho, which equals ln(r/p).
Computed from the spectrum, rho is 0.003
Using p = 9.22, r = 9.25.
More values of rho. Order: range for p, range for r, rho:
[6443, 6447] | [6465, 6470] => -0.030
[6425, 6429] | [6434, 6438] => -0.023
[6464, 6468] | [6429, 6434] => 0.026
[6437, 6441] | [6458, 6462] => 0.009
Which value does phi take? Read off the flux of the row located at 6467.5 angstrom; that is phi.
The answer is 9.41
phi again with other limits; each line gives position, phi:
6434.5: 9.32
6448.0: 9.43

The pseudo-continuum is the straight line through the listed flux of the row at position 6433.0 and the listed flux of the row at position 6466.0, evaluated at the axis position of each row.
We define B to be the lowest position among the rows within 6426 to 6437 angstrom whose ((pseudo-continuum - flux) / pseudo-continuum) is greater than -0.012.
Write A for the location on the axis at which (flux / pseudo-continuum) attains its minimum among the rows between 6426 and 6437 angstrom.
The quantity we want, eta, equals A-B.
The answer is 9.0 angstrom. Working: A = 6436.0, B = 6427.0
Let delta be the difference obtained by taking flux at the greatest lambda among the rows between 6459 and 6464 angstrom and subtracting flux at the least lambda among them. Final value -0.03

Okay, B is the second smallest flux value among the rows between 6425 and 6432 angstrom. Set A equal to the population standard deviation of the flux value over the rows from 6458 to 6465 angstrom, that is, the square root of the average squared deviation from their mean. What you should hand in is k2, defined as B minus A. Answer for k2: 9.31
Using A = 0.083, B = 9.39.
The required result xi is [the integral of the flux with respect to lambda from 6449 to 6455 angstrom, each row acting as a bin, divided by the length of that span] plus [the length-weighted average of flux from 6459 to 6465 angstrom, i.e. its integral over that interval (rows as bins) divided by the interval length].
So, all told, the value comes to 18.8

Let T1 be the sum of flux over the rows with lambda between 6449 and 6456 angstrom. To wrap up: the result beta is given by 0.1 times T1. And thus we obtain 4.7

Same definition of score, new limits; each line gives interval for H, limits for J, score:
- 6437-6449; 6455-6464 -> 3.1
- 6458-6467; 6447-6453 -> 0.3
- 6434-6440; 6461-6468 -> 5.1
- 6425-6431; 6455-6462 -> 4.5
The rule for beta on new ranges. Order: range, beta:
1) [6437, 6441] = 2.8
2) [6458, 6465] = 4.7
